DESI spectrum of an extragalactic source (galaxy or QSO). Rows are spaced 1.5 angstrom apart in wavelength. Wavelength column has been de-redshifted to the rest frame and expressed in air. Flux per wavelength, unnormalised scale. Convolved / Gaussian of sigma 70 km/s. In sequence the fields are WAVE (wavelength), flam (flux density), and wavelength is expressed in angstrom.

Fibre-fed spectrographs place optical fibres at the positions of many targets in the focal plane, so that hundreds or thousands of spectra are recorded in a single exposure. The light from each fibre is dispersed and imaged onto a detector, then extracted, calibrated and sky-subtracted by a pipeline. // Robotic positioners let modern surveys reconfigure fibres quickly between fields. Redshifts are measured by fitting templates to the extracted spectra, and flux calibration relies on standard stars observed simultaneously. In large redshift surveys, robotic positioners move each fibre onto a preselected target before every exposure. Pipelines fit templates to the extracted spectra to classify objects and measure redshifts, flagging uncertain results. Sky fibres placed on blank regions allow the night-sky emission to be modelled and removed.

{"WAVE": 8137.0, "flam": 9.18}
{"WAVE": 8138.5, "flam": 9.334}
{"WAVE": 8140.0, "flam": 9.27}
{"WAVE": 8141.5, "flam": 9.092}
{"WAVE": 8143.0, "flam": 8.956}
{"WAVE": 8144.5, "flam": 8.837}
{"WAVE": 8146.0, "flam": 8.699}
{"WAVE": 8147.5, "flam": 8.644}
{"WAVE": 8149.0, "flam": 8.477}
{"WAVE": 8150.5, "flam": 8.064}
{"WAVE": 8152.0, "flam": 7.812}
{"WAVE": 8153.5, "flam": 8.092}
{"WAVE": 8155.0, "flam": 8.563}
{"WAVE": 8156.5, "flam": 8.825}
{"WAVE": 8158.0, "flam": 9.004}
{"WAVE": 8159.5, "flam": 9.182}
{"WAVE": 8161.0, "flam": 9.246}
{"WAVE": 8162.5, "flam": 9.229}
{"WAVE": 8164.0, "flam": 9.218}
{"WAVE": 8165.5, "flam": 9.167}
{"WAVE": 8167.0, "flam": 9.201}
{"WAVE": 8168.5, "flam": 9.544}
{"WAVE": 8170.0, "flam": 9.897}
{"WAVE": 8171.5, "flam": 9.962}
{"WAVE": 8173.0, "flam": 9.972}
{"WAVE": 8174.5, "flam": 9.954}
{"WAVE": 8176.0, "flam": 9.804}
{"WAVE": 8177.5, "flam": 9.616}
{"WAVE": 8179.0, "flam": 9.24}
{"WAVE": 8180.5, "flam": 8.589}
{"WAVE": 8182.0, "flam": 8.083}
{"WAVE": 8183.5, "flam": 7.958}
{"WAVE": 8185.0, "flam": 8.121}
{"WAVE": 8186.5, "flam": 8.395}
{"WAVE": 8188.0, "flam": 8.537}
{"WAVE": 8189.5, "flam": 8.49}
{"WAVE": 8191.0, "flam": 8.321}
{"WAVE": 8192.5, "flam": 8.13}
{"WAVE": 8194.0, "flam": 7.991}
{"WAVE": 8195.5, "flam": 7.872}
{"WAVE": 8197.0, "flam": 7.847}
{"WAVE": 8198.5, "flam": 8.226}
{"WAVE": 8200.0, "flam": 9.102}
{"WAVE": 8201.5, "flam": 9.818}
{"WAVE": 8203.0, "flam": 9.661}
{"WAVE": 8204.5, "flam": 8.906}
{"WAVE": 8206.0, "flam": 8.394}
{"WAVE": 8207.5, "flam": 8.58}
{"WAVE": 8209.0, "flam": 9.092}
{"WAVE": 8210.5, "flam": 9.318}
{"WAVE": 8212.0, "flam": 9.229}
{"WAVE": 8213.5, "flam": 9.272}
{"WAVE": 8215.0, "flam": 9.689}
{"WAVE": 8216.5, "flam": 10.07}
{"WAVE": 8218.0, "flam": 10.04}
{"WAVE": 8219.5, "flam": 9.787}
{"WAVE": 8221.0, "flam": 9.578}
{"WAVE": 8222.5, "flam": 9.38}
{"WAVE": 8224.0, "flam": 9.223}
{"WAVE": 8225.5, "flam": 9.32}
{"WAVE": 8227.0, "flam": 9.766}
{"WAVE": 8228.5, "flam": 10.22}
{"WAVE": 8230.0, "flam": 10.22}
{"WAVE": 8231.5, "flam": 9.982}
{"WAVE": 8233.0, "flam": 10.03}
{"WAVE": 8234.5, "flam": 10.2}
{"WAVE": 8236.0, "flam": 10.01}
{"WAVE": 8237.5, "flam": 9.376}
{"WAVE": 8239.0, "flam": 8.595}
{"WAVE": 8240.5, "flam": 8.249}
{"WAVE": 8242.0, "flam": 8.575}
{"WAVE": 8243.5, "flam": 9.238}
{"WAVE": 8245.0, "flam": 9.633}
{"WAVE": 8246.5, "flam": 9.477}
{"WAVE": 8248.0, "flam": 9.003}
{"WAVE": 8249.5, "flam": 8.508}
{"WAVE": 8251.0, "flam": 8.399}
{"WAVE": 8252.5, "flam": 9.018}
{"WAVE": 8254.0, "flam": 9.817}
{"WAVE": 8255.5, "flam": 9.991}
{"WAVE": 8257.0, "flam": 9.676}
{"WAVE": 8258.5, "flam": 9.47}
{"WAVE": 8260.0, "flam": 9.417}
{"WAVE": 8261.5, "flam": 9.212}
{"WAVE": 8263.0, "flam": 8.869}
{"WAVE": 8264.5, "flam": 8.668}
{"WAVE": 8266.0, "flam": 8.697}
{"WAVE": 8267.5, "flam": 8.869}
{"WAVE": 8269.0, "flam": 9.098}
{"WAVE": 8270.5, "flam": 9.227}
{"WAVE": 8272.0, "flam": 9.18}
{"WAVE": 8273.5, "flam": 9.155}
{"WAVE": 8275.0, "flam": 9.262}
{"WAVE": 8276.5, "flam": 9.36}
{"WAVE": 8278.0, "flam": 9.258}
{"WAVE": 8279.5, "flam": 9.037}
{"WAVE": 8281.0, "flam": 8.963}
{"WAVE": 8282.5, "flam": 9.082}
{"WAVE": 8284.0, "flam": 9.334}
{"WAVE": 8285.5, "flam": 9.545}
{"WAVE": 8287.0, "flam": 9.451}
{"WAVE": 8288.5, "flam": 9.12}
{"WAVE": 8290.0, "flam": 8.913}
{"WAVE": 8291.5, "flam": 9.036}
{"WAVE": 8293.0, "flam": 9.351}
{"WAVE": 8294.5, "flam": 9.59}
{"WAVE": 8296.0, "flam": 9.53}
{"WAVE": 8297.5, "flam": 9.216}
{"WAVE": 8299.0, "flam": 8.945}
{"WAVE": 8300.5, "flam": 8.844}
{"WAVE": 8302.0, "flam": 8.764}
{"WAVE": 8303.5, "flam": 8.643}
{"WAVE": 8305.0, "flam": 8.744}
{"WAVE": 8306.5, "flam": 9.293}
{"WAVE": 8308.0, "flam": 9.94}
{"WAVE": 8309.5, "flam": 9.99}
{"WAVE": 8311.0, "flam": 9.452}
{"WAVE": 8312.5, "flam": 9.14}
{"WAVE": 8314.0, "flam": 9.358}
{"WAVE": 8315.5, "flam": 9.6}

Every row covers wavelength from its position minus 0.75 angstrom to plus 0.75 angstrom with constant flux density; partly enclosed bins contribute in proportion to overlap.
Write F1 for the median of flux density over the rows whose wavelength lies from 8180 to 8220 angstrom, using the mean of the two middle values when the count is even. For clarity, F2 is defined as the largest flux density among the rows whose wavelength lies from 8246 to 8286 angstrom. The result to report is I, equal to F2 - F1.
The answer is 1.4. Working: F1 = 8.6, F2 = 9.991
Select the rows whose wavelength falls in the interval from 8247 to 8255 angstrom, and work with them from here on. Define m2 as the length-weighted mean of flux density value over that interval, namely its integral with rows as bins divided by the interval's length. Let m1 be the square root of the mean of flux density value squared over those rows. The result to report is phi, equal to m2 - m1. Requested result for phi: 0.04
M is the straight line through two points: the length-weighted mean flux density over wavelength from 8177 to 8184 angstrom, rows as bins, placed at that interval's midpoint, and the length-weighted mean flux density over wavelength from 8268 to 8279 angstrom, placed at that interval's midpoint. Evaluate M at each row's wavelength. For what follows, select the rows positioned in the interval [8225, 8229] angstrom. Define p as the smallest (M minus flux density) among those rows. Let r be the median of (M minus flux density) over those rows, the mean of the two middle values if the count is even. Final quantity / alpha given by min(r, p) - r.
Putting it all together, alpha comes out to -0.45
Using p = -1.3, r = -0.82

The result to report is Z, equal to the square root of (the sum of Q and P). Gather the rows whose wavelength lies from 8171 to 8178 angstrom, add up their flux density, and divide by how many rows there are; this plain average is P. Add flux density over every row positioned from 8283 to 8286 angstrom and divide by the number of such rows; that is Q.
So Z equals 4.39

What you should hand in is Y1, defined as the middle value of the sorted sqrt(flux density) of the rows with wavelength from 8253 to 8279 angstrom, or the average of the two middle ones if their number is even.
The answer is 3.04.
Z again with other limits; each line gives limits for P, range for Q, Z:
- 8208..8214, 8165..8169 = 4.30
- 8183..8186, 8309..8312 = 4.21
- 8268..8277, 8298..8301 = 4.26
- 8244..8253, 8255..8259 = 4.33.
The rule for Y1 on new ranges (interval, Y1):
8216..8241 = 3.13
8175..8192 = 2.91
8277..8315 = 3.04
